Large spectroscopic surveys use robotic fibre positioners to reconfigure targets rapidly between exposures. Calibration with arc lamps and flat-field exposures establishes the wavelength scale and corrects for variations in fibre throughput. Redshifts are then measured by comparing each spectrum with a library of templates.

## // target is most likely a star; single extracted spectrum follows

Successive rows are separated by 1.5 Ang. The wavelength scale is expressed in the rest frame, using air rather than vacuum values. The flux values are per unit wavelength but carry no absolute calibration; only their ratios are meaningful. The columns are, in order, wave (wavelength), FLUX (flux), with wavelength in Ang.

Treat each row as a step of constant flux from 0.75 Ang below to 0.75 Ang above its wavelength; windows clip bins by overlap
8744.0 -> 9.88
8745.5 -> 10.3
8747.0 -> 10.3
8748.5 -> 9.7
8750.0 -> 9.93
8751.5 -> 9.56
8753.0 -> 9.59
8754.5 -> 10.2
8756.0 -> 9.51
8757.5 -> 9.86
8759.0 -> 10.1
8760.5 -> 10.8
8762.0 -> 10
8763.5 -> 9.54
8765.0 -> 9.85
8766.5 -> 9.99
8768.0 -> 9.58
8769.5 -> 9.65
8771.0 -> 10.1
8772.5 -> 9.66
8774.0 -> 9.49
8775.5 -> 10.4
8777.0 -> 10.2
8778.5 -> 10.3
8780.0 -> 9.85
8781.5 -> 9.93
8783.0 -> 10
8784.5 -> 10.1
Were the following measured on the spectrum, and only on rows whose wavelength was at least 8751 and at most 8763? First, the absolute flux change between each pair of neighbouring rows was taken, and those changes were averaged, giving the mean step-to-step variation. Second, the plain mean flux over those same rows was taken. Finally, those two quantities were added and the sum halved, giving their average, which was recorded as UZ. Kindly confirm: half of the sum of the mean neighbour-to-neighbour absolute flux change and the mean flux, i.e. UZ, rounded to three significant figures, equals 5.22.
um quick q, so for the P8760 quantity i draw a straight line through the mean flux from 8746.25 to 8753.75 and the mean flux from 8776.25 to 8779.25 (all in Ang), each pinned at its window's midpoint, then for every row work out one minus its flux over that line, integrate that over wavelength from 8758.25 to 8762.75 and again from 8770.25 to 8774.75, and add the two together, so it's 0.04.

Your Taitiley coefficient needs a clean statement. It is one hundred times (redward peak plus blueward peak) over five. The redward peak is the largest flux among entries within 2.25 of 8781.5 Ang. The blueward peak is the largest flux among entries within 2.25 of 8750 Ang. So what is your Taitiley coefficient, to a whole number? 399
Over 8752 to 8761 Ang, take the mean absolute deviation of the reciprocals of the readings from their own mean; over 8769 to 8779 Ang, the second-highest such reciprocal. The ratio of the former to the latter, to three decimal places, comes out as 0.034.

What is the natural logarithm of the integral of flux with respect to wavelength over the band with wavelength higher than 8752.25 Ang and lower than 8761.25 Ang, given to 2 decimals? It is 4.50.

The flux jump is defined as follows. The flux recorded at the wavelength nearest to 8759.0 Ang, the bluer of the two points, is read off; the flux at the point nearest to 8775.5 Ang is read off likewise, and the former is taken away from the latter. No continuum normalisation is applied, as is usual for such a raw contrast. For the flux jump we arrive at 0.3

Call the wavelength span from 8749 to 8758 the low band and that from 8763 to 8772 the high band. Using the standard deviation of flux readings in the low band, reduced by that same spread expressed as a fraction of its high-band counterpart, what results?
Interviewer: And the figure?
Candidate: -0.9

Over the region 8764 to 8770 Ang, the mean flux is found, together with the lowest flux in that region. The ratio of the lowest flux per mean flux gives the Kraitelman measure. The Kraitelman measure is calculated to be 0.981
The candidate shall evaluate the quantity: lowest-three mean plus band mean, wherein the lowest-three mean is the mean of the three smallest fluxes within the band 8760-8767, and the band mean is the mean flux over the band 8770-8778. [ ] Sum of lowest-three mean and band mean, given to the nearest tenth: 19.8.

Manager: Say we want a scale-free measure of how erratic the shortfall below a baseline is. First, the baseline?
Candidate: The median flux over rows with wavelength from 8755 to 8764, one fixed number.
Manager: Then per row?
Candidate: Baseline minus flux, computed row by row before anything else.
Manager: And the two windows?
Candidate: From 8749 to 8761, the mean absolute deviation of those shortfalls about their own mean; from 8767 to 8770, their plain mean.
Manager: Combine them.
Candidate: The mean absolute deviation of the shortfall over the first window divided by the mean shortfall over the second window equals 1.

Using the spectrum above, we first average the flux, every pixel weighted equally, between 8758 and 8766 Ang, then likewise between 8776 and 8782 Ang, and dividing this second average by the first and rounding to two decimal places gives 1.00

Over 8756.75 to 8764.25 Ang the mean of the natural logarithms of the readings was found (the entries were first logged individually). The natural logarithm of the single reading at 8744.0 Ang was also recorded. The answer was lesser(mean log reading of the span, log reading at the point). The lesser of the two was 2.29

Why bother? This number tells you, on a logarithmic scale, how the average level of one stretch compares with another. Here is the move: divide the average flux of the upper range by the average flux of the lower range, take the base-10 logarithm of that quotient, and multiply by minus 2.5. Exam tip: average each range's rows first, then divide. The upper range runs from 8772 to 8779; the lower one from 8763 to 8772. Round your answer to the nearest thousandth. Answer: -0.025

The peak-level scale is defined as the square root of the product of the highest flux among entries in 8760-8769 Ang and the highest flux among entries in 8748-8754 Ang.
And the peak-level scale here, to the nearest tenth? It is 10.4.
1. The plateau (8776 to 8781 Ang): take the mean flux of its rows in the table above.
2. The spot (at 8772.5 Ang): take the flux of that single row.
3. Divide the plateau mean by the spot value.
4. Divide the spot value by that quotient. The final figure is 9.22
